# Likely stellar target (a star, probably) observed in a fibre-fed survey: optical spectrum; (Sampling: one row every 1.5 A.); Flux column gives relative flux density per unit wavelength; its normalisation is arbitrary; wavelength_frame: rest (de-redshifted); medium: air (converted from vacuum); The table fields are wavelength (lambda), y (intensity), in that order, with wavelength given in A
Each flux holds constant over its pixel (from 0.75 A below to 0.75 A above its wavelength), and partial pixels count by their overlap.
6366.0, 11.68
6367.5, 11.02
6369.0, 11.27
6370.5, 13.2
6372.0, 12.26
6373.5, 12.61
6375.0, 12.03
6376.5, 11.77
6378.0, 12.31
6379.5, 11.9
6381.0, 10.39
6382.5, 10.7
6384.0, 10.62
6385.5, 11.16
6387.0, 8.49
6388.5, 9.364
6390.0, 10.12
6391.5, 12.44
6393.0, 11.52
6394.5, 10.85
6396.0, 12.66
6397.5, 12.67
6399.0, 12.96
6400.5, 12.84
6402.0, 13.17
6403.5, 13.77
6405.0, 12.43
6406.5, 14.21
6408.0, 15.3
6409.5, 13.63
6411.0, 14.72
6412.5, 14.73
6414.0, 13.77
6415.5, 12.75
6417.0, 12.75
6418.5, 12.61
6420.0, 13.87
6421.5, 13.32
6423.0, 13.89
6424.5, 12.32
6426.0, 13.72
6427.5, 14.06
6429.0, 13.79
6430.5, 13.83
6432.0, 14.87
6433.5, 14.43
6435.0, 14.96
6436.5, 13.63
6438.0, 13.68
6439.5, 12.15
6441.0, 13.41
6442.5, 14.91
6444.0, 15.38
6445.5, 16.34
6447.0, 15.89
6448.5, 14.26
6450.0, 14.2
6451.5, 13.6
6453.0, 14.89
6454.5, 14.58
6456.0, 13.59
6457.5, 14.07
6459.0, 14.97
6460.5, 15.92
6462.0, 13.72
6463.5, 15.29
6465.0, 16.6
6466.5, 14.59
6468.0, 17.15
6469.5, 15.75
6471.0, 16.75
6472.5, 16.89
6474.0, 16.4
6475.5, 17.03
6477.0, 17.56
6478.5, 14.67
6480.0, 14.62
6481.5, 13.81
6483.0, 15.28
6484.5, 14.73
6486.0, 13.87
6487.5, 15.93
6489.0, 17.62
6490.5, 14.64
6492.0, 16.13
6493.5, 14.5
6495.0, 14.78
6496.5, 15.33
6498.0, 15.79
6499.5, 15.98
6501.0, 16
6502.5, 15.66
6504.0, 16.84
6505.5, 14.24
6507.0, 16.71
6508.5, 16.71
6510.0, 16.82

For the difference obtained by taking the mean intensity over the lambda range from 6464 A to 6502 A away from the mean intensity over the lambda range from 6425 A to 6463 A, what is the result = -1.3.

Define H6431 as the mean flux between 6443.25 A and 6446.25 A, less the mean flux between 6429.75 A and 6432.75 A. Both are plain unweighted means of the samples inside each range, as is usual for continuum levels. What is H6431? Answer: 1.5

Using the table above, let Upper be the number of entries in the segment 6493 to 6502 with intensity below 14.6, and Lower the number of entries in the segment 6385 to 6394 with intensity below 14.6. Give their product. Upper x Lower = 6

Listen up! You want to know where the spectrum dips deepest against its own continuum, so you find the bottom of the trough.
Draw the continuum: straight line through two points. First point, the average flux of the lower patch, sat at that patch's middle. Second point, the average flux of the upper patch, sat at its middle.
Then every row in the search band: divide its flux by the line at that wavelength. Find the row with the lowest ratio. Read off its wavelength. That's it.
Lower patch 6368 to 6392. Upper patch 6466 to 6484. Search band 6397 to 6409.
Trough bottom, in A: 6405.0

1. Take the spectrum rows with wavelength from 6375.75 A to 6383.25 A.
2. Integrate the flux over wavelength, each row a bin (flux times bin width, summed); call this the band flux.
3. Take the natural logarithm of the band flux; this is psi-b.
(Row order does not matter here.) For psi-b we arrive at 4.45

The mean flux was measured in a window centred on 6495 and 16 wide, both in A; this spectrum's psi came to 15.7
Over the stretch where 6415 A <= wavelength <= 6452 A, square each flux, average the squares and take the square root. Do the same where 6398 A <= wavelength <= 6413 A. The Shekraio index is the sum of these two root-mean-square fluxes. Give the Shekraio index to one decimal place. 27.8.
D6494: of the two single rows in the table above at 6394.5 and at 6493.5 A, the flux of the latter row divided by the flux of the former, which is 1.34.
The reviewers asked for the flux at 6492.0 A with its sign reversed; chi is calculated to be -16.1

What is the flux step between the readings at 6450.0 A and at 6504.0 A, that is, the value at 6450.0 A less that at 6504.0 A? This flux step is -2.6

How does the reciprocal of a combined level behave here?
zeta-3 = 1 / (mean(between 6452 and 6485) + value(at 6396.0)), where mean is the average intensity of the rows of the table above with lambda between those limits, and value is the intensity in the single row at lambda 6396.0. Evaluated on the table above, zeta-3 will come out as 0.036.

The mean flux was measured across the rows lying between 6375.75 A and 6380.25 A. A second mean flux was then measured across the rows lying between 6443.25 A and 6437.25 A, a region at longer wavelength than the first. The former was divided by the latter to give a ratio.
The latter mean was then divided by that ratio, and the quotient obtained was 15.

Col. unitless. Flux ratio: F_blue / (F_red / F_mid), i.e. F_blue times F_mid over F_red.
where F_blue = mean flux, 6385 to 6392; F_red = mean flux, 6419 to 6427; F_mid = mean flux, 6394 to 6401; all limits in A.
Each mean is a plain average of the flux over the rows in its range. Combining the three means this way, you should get 9.5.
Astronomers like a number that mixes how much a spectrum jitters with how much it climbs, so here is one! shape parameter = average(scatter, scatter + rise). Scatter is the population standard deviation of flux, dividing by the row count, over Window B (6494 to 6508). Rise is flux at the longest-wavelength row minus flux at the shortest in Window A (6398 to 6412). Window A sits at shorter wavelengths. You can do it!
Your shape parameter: 1.7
